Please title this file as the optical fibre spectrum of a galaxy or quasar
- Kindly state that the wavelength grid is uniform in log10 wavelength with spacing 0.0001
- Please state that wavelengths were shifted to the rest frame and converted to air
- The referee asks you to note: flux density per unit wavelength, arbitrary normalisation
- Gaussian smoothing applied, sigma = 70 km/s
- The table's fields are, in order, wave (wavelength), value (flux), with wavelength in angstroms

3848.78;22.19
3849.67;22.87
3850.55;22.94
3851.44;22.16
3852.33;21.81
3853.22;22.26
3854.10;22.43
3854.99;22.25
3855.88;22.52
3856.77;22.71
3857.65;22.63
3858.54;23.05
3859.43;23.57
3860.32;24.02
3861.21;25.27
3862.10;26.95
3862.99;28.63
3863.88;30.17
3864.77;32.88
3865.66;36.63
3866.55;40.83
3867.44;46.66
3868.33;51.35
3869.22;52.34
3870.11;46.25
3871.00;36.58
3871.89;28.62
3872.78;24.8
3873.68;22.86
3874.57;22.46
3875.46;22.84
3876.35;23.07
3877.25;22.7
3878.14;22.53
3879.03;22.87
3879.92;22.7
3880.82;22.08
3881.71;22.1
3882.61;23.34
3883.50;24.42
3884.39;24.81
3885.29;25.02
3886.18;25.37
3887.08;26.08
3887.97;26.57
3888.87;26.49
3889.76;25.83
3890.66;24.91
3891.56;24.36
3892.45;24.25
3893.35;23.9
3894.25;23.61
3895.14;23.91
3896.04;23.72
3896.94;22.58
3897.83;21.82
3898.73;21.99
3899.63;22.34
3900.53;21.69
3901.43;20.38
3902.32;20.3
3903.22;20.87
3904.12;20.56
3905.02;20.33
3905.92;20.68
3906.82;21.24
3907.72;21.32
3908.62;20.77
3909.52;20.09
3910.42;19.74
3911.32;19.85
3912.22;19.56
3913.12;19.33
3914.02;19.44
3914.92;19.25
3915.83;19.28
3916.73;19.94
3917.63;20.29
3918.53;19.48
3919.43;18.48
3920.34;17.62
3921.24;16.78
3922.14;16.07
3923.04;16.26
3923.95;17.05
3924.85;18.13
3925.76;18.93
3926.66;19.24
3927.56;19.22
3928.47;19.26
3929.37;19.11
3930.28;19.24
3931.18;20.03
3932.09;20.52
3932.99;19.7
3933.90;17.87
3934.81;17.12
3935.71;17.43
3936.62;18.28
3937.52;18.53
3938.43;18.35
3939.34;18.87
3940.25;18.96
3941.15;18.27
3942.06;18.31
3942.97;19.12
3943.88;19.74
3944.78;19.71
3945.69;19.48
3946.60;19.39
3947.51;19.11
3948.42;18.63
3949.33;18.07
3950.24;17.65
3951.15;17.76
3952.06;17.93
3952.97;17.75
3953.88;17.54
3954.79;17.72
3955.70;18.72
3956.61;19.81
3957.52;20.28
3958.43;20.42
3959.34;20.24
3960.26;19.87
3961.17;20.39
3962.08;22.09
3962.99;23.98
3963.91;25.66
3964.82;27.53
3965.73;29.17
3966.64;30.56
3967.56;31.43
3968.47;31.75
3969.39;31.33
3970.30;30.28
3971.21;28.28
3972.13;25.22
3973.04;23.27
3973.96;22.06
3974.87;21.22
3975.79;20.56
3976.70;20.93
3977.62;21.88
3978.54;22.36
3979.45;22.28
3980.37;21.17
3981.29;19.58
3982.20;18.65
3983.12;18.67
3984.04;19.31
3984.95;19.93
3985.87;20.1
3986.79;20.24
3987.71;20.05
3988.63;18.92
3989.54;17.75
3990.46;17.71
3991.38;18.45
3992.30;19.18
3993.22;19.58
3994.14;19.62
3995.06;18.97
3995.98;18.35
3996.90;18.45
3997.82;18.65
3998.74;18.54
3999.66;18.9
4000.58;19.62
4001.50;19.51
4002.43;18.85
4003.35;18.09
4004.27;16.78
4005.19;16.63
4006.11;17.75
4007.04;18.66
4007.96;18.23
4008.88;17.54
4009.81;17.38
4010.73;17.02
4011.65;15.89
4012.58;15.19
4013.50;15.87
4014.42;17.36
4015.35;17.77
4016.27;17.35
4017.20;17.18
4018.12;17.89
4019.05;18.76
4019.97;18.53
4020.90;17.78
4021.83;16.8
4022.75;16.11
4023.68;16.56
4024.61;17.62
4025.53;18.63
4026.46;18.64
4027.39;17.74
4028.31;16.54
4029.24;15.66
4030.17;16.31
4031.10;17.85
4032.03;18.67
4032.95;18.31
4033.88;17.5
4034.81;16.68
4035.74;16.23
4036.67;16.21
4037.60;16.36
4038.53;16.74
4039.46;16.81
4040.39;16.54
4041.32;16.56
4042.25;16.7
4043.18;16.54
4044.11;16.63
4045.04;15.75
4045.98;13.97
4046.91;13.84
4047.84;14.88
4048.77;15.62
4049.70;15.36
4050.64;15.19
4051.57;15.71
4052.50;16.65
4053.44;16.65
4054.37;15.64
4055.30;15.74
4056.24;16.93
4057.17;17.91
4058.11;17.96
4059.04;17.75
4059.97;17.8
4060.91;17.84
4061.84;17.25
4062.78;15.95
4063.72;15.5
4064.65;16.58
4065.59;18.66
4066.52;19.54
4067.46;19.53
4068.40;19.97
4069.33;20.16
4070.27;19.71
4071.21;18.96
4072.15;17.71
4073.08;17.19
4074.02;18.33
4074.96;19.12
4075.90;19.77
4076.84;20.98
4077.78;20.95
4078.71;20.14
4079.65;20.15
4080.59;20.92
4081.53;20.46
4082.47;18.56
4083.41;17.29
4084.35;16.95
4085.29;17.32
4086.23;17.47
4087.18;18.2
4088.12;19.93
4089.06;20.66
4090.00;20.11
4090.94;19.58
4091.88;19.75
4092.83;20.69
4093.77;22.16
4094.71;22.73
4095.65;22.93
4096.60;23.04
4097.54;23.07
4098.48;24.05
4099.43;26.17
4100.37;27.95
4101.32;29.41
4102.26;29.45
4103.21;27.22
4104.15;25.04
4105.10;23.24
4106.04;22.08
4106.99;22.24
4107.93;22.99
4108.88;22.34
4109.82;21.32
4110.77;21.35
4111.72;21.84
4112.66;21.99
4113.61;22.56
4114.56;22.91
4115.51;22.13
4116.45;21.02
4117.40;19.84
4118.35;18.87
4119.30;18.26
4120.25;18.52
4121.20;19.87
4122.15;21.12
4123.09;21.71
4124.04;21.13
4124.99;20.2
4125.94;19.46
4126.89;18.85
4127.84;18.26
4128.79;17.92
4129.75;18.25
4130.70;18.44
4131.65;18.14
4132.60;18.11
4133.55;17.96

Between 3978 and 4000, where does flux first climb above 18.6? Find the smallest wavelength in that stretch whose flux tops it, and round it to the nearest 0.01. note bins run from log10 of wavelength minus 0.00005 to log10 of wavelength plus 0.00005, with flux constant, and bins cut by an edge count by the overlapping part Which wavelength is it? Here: 3978.54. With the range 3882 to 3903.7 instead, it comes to 3882.61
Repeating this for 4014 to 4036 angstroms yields 4019.05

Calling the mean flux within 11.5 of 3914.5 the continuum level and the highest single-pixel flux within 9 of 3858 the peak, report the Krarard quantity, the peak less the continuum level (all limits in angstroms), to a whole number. 22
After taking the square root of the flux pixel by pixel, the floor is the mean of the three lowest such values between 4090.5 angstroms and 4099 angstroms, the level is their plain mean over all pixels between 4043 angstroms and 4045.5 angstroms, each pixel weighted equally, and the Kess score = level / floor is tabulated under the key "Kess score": 0.90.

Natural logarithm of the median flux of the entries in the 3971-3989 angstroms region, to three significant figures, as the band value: 3.03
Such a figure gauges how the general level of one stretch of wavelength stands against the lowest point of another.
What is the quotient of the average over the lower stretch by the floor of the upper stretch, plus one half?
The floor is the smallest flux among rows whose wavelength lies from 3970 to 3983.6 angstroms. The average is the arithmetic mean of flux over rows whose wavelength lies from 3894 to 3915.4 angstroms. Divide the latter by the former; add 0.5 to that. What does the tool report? 1.6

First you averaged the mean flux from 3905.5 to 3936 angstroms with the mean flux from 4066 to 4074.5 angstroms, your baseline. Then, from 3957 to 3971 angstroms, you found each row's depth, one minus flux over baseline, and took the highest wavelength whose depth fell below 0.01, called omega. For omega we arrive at 3970.30 angstroms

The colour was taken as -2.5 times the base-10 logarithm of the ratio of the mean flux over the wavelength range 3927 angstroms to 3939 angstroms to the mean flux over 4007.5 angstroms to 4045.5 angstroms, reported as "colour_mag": -0.105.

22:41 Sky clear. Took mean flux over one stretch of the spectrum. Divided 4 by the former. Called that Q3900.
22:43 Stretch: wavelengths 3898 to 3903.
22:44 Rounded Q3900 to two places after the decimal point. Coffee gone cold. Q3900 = 0.19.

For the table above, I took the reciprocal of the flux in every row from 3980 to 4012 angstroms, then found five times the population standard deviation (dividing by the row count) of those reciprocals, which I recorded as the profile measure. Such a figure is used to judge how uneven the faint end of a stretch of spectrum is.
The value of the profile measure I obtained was 0.017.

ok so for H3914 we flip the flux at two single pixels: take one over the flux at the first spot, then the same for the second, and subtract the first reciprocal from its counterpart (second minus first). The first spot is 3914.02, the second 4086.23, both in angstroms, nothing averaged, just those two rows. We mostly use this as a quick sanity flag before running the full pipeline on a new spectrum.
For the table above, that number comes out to 0.006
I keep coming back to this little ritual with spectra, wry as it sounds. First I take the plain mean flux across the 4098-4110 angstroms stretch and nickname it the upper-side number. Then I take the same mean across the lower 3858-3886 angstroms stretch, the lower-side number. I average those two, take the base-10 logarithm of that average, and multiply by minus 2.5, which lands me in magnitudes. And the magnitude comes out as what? -3.58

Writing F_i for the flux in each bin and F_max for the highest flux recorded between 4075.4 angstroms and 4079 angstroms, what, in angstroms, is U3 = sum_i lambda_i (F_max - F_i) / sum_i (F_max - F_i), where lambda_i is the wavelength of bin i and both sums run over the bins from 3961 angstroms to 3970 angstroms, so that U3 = 3966.8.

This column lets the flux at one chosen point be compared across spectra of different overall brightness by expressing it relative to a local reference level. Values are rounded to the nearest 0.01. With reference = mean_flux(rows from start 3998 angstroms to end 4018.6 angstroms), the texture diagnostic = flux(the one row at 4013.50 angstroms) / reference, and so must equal 0.90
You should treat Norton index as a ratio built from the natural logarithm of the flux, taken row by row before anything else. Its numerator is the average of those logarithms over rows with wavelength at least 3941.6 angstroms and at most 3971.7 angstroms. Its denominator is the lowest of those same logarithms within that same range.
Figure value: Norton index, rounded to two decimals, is 1.07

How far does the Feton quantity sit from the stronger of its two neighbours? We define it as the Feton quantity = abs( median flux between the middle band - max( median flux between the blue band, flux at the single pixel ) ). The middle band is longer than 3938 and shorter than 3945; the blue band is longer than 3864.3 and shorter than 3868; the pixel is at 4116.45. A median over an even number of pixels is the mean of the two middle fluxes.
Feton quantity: 20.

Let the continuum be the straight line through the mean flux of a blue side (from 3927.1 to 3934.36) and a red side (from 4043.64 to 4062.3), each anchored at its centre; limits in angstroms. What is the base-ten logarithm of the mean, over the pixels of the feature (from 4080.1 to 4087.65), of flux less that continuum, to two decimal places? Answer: 0.47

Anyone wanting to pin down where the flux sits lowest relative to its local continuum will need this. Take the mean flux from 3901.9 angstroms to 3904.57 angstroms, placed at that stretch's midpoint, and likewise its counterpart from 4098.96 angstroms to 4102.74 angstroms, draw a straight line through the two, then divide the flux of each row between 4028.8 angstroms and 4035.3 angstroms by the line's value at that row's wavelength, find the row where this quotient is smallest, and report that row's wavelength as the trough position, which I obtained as 4029.24 angstroms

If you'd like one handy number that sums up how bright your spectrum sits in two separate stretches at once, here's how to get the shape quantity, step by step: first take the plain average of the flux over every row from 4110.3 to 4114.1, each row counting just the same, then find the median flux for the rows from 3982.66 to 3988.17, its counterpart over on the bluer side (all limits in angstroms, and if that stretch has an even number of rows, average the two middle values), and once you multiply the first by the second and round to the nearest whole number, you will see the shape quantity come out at 438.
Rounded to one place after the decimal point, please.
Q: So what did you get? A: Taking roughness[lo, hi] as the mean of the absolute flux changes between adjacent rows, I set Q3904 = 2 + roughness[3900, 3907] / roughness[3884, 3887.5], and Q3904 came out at 3.2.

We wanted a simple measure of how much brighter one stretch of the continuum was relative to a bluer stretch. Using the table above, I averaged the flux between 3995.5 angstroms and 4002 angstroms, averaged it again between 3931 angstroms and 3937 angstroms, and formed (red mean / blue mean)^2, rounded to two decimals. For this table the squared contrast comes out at 1.02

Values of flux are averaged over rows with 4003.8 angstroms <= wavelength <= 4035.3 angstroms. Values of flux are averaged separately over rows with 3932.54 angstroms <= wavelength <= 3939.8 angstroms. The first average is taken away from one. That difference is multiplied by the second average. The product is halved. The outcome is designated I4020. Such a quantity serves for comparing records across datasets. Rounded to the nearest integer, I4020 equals -149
